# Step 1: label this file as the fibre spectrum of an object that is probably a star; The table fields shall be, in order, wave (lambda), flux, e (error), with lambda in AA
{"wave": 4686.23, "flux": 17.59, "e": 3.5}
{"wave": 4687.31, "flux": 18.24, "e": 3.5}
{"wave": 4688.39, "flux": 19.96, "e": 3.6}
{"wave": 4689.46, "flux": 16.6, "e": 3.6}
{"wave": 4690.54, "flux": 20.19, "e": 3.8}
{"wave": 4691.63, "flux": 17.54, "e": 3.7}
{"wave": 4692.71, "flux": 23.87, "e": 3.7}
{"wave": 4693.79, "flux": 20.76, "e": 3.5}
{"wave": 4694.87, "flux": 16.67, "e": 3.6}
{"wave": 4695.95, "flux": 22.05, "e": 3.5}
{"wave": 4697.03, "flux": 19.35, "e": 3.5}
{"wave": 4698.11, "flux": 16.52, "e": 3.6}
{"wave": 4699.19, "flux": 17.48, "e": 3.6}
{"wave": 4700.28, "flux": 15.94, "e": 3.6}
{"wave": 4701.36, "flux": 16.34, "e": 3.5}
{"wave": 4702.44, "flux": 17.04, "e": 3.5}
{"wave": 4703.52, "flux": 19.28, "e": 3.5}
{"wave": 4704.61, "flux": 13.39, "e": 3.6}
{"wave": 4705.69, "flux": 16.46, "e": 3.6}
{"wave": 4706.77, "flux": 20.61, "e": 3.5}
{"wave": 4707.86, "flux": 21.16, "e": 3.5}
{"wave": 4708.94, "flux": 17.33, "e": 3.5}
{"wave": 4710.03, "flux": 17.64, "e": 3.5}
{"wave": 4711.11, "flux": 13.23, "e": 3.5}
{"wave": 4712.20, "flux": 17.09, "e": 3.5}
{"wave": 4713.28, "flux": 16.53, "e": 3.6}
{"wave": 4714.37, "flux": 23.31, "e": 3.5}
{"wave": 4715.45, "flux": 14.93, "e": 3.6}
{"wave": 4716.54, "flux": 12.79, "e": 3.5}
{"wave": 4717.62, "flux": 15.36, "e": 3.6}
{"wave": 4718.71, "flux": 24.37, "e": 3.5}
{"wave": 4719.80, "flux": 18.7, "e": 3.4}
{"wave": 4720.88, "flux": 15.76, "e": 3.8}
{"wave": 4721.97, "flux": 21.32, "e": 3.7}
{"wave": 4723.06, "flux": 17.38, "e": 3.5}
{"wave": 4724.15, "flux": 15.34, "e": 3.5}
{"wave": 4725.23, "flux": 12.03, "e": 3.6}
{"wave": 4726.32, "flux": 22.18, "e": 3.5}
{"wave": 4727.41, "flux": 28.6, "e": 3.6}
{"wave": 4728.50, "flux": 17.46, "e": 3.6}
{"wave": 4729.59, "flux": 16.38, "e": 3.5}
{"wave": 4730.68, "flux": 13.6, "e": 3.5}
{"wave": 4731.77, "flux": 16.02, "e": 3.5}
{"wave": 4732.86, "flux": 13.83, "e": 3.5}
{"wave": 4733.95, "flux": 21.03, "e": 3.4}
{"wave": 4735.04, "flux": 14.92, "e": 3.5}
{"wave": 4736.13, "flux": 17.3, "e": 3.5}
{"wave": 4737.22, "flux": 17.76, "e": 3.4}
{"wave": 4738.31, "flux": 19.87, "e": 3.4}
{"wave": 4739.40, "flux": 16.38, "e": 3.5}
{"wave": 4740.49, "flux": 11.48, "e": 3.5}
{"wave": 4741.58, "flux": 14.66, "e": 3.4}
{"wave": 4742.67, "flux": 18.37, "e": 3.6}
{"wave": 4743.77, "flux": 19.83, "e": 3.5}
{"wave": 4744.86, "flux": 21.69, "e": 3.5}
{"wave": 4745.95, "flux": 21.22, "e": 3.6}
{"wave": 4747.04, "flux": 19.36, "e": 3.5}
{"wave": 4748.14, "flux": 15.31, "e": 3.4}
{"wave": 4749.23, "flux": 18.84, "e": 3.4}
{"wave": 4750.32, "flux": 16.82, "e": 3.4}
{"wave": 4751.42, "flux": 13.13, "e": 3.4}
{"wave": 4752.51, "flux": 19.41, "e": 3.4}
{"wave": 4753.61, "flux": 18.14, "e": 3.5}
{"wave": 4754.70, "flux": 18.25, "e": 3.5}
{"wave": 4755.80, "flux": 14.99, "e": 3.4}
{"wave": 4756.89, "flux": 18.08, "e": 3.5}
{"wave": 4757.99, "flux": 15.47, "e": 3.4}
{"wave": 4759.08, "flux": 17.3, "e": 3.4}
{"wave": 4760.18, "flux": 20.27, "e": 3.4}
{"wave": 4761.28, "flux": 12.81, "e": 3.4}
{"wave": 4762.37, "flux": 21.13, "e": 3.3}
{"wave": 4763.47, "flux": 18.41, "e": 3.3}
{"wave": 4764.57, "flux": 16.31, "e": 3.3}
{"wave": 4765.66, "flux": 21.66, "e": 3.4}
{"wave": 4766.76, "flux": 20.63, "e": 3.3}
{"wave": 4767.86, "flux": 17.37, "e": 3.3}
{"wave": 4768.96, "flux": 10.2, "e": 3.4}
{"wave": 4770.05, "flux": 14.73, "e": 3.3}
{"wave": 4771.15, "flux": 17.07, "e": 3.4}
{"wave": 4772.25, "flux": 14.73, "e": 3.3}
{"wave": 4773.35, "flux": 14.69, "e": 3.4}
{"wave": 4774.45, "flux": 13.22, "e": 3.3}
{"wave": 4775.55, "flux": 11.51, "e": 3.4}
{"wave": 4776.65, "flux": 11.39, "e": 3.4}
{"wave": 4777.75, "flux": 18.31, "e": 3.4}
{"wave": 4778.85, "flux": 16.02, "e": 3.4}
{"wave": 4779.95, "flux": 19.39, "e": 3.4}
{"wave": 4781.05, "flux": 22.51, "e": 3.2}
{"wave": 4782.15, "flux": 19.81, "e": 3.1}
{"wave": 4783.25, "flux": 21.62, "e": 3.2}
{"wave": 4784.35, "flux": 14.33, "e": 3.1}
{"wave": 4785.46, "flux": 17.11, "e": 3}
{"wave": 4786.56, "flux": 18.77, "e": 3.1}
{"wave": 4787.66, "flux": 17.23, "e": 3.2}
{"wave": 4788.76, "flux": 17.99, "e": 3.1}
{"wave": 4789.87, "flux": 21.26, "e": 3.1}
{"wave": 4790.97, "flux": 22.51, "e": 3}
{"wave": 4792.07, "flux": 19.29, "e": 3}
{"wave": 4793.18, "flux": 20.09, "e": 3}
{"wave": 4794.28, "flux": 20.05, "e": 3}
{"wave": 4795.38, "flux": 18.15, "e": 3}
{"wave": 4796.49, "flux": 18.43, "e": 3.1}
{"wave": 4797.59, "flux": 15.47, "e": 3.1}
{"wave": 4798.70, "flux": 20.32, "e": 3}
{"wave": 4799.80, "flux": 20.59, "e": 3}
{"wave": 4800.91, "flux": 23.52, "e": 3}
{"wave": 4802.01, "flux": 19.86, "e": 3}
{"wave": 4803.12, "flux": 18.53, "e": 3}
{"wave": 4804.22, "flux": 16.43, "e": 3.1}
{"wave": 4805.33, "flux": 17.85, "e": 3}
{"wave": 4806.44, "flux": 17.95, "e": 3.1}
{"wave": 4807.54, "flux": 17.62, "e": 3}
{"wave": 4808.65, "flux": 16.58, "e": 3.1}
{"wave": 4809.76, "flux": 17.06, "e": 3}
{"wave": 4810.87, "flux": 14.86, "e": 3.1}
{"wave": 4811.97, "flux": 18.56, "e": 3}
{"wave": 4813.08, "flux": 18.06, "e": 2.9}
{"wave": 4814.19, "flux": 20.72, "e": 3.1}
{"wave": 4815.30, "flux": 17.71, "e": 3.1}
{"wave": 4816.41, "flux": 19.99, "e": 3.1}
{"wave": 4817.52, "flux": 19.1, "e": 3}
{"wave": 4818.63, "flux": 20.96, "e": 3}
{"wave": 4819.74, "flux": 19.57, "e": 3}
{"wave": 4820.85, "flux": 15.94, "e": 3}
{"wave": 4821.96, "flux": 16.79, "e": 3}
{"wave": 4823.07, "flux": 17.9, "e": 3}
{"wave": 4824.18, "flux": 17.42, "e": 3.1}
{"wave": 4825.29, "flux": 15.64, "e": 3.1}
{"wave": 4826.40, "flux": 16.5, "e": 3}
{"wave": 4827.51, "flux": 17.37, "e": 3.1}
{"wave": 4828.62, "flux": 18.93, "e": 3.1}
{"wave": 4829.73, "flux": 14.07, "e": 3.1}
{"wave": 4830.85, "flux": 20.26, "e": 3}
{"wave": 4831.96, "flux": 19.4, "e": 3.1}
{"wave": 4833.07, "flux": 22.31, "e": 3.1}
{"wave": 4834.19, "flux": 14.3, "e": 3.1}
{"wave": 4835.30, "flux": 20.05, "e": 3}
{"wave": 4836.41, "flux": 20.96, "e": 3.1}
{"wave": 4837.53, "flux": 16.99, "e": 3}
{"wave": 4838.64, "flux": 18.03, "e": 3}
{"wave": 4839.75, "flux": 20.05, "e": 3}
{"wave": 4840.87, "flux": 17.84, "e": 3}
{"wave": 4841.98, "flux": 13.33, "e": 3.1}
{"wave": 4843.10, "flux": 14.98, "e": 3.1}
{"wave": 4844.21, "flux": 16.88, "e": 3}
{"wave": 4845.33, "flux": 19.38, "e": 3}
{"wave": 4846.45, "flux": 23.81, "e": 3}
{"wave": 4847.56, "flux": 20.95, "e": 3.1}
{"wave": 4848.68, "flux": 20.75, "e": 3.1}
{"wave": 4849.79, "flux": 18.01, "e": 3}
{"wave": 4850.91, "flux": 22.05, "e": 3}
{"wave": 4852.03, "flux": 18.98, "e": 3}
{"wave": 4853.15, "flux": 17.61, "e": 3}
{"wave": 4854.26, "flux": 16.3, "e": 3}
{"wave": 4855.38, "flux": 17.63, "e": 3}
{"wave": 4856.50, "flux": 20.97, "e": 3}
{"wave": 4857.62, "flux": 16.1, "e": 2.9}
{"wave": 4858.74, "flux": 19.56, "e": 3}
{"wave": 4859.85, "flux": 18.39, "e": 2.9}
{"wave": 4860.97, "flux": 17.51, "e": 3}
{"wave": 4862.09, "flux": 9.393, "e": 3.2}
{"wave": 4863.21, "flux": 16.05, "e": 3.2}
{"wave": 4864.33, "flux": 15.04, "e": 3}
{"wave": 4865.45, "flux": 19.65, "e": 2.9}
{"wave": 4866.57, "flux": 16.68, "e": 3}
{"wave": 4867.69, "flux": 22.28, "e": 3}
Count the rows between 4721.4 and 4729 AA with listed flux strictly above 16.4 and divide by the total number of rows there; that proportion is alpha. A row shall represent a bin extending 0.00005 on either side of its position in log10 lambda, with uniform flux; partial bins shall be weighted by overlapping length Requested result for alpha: 0.71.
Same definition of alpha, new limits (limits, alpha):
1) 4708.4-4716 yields 0.71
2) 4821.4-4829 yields 0.86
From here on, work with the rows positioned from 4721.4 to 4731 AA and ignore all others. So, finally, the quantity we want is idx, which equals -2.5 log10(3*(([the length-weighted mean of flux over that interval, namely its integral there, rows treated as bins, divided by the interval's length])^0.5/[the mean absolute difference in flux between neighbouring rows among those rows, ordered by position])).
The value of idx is -1.0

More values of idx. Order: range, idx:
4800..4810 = -2.5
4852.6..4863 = -1.5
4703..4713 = -1.5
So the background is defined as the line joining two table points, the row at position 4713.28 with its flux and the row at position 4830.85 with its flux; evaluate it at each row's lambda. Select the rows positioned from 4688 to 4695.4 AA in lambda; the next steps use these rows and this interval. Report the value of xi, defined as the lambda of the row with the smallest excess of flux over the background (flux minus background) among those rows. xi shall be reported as 4694.87 AA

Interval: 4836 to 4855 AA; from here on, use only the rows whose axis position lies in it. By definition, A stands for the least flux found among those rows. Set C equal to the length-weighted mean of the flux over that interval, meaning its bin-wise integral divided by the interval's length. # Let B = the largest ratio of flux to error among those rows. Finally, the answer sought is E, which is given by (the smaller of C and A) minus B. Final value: 5.4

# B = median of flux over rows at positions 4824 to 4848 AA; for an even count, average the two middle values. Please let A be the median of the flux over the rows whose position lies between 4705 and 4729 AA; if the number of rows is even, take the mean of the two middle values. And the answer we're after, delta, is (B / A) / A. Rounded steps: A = 17.4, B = 17.9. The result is 0.060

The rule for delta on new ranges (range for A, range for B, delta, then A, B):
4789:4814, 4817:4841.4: 0.053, 18.5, 18.0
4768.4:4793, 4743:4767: 0.062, 17.2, 18.3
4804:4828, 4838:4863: 0.058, 17.7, 18.0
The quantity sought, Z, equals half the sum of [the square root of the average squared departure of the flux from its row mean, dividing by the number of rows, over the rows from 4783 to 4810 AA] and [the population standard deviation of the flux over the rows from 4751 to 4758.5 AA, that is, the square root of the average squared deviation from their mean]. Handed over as 2.1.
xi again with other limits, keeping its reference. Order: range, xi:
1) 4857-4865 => 4862.09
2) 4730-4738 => 4730.68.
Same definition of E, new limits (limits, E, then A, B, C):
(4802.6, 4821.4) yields 7.9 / 14.86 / 7.0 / 18.1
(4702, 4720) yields 5.8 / 12.79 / 7.0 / 17.6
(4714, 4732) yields 4.1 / 12.03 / 7.9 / 18.0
